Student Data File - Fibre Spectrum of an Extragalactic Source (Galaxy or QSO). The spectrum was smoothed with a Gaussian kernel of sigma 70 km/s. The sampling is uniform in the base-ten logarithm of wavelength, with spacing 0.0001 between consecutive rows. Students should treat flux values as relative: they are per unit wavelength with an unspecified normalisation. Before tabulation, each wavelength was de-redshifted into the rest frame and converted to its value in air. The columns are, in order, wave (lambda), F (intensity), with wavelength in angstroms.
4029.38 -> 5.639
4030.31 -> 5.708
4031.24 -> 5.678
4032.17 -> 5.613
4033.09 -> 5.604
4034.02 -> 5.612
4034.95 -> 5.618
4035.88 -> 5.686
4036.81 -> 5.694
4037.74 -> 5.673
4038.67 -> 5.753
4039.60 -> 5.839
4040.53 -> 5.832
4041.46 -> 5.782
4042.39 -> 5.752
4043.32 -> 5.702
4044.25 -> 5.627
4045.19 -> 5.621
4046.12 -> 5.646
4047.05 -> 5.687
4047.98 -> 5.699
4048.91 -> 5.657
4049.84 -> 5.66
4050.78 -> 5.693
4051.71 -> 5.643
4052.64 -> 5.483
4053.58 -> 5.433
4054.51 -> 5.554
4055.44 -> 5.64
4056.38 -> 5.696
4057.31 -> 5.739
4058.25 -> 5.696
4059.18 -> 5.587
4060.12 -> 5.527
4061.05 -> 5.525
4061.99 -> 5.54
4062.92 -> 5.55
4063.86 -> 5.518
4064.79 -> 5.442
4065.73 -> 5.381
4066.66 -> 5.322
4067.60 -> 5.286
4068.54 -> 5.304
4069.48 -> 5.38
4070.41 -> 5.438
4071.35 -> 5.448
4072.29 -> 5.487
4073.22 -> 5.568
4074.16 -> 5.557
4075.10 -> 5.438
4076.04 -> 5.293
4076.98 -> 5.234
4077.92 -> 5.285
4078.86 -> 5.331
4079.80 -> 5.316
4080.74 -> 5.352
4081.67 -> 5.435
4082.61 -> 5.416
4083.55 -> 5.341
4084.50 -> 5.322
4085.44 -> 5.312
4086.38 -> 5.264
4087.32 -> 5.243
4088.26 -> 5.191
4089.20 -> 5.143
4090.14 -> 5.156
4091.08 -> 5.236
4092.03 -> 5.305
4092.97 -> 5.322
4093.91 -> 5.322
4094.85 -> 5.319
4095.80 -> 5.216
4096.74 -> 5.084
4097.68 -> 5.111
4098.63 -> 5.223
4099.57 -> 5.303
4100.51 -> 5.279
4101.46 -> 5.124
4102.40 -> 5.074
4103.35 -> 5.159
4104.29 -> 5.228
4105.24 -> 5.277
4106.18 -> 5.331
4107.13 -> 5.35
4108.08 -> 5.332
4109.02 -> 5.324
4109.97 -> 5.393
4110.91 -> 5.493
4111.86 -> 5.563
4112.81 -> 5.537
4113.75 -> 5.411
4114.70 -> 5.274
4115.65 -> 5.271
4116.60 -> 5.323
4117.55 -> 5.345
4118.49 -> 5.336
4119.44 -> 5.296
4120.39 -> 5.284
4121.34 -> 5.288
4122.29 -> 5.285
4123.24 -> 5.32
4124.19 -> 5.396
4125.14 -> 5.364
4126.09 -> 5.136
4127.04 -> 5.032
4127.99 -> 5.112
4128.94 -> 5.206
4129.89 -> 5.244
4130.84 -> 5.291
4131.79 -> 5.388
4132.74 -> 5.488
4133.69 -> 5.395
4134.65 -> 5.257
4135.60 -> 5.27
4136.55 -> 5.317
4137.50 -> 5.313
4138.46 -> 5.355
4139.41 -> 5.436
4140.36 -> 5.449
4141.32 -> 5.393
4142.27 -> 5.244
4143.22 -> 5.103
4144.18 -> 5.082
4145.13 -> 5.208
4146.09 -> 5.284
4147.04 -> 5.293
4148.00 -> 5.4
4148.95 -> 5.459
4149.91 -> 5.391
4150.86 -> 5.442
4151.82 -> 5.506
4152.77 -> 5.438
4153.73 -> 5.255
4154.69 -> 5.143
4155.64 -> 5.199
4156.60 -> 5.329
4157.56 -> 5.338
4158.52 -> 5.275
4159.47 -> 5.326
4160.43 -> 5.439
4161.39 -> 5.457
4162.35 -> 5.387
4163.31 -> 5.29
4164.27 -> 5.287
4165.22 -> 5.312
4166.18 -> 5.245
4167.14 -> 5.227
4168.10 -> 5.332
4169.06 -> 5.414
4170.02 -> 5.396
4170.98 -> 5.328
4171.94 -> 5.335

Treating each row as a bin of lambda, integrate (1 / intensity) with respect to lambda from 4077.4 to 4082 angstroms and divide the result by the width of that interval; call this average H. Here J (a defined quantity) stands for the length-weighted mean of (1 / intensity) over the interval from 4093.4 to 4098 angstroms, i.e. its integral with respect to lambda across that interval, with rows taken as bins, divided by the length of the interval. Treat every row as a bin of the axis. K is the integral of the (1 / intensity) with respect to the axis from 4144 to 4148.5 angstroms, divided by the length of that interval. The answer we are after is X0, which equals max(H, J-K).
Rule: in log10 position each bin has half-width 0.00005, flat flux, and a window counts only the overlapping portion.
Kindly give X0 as 0.188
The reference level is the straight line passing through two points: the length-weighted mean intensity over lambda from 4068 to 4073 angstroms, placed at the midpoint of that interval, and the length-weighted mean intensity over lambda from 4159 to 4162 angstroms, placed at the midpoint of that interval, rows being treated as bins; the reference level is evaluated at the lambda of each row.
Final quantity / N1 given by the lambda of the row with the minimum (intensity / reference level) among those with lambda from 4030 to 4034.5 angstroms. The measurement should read 4033.09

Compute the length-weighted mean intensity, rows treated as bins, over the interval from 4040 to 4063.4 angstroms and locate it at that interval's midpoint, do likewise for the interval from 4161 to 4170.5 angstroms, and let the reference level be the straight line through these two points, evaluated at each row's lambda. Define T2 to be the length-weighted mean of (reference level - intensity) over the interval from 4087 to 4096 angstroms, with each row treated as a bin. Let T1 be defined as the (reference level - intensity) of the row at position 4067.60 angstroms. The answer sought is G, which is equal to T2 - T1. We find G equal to -0.02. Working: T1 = 0.3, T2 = 0.29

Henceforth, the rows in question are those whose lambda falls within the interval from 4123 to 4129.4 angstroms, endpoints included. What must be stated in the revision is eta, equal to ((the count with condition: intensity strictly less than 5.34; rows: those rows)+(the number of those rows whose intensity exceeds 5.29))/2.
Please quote 4.0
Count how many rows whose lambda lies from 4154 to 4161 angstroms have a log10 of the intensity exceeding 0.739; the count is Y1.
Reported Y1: 0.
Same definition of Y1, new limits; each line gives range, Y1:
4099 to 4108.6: 0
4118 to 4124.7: 0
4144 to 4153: 1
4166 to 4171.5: 0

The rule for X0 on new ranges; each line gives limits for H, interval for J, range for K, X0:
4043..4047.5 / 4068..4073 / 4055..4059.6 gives 0.177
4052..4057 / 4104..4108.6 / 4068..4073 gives 0.180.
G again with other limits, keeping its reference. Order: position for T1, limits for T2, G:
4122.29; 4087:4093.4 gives 0.14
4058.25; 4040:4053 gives 0.05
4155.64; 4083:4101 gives 0.12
